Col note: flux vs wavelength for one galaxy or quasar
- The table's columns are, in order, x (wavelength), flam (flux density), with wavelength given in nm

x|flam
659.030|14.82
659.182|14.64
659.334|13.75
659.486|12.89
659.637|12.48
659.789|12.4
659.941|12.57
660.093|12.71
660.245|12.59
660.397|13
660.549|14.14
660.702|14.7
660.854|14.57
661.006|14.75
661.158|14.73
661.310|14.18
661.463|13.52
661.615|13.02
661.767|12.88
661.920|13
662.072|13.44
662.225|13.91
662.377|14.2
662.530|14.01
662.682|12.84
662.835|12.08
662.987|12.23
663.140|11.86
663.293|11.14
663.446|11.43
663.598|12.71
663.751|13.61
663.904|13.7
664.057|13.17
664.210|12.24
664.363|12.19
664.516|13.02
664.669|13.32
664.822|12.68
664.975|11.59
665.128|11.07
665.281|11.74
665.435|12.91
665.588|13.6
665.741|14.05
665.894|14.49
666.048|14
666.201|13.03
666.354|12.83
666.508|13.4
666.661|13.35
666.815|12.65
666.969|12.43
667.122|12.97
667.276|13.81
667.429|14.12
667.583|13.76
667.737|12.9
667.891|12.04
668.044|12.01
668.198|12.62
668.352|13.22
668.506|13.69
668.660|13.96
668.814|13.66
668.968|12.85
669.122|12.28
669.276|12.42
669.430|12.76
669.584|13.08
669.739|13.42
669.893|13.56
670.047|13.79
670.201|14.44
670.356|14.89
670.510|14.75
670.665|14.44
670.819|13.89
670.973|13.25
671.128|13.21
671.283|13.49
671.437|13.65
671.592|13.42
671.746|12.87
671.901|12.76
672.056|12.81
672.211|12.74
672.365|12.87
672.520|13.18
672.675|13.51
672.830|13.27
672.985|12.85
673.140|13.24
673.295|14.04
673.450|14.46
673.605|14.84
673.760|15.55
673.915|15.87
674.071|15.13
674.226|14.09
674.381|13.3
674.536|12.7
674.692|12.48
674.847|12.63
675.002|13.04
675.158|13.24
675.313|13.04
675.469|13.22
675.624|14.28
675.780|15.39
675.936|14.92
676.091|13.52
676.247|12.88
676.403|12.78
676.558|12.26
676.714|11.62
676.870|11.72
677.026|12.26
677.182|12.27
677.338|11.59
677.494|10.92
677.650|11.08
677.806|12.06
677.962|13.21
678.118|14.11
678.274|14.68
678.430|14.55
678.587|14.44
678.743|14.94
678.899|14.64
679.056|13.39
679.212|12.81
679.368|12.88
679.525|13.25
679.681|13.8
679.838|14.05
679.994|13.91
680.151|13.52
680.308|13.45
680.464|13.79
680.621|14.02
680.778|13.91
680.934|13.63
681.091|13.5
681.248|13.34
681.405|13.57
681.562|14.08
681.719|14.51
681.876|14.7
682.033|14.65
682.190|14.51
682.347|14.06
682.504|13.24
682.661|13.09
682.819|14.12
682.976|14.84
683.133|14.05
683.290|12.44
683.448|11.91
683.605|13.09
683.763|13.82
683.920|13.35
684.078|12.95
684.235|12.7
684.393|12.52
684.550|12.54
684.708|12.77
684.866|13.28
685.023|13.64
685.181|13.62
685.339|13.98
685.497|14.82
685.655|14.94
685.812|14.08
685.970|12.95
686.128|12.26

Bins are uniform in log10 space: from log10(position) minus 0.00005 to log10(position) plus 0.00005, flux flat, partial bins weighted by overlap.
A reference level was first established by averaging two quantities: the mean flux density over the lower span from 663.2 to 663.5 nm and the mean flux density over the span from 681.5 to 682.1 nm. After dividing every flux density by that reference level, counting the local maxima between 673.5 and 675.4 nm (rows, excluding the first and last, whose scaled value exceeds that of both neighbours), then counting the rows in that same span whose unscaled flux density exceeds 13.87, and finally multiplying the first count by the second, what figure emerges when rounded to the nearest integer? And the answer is 10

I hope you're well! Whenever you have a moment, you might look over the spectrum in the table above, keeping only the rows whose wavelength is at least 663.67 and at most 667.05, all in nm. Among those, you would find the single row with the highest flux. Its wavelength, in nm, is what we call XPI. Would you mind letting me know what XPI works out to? 665.894 nm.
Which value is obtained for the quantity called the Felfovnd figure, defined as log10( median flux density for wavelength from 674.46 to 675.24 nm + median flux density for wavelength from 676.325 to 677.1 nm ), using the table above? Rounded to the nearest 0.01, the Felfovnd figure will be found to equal 1.40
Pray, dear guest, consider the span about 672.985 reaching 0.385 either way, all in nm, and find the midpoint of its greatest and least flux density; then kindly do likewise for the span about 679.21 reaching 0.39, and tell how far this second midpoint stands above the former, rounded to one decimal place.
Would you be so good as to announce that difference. 0.3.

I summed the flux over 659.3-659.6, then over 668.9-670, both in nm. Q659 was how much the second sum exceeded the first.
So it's 64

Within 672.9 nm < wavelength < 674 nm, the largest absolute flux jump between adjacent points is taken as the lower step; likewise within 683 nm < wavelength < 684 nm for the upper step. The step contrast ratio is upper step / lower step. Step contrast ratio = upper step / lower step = 2.0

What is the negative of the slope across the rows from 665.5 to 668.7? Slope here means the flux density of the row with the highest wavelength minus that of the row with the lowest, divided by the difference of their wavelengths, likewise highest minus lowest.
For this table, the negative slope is -0.12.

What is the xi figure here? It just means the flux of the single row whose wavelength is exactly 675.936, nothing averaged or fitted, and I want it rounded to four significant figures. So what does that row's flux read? 14.92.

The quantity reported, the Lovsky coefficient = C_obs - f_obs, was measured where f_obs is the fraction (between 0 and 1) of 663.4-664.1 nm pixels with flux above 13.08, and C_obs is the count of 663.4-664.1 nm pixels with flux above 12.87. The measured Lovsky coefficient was 2.4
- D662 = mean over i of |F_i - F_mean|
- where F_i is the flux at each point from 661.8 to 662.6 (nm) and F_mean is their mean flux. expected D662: 0.4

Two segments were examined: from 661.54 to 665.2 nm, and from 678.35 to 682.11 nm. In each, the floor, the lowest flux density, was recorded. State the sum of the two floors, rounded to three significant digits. 23.9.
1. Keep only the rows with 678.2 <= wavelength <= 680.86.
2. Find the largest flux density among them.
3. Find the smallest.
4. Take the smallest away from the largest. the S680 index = 2.1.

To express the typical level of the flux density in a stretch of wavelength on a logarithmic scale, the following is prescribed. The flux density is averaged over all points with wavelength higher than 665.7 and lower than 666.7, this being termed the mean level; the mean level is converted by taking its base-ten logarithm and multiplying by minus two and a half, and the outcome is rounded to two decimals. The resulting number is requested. -2.83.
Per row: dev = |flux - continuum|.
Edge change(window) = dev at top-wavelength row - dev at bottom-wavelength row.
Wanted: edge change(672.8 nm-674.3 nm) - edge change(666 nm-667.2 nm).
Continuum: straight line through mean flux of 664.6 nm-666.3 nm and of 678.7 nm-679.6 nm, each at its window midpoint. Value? 1.6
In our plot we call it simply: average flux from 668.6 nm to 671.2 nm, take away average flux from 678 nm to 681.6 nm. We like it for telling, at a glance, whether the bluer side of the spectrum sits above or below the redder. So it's -0.3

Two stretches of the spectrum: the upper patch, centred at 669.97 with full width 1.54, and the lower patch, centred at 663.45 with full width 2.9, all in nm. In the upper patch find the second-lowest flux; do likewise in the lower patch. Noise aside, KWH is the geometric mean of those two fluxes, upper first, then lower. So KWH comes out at 12.1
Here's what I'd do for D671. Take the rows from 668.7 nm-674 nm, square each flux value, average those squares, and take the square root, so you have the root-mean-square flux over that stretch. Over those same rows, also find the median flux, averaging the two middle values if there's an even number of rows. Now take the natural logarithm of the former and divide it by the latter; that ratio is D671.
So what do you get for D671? 0.195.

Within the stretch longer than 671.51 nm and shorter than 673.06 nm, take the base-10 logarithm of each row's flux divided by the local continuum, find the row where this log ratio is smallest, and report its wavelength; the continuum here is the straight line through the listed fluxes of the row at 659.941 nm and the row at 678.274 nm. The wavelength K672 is 672.211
